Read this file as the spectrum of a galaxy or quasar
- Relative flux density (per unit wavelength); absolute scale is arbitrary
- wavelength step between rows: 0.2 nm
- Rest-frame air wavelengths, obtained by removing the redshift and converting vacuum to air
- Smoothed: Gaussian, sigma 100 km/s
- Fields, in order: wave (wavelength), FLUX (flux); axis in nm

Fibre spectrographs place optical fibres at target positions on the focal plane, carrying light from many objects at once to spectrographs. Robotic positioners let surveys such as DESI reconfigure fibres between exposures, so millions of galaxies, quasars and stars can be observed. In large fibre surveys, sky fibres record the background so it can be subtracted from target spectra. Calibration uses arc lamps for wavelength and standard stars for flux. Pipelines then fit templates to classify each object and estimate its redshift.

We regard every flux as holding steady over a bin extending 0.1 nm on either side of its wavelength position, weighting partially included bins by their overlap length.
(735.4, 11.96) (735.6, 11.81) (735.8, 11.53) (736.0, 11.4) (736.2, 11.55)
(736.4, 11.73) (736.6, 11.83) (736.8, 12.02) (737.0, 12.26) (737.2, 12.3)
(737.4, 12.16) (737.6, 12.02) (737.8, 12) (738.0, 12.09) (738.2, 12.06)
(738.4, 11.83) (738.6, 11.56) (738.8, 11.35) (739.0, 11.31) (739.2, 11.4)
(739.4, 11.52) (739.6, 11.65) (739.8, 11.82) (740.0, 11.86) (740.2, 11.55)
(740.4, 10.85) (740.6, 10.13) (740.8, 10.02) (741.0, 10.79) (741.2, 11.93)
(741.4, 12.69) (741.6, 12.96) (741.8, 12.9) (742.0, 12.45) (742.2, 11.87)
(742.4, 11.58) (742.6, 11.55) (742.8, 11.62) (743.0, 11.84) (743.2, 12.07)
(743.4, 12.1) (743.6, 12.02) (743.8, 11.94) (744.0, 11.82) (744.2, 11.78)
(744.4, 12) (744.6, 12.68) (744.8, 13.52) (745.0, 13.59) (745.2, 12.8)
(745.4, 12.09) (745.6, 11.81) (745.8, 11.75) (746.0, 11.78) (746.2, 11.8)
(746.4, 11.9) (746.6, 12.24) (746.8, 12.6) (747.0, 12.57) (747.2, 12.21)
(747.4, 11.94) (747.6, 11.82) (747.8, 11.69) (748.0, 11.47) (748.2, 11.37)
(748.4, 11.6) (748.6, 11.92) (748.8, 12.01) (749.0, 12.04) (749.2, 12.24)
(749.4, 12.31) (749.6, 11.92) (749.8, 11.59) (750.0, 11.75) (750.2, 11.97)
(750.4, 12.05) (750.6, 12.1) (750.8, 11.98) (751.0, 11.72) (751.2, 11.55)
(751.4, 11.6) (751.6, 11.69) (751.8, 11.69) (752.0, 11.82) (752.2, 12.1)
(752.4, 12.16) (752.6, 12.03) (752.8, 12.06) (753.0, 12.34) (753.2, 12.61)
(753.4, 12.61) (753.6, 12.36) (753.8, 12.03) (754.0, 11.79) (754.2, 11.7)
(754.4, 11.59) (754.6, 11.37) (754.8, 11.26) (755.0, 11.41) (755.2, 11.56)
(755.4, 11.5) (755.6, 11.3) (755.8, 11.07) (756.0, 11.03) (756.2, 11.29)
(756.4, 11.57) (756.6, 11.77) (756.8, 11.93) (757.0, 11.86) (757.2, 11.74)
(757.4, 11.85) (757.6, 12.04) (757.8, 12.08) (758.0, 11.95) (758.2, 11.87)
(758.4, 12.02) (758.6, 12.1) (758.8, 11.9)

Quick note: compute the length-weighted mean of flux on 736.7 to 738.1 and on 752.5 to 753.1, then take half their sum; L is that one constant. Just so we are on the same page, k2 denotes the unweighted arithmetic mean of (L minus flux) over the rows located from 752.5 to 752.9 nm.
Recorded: 0.1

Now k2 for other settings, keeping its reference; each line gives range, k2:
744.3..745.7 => -0.5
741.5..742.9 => 0.0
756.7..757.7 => 0.2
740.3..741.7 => 0.8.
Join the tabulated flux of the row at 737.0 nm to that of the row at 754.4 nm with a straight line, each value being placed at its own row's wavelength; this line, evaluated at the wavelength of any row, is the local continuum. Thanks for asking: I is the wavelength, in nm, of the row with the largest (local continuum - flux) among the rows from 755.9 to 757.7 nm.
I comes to 756.0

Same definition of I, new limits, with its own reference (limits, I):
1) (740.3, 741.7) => 740.8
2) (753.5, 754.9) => 754.8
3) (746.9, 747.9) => 747.8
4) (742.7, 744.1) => 742.8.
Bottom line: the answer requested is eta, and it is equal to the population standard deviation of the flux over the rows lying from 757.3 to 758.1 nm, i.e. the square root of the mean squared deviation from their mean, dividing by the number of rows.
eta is 0.089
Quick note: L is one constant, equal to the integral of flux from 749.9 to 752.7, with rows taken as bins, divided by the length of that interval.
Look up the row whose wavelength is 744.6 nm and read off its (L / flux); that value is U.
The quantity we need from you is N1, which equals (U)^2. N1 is 0.88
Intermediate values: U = 0.94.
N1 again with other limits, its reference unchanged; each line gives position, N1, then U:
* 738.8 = 1.09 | 1.05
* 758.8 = 1.00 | 1.00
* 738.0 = 0.96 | 0.98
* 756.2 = 1.11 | 1.05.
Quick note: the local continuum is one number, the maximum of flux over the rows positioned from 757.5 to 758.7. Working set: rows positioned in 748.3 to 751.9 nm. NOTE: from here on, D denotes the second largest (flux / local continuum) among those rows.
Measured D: 1.01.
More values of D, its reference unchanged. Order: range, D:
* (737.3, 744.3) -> 1.07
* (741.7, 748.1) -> 1.12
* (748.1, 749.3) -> 1.00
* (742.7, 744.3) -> 1.00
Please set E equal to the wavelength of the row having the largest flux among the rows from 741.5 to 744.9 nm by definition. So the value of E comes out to 744.8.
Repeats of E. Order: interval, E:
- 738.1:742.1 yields 741.6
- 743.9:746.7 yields 745.0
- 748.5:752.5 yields 749.4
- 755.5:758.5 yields 757.8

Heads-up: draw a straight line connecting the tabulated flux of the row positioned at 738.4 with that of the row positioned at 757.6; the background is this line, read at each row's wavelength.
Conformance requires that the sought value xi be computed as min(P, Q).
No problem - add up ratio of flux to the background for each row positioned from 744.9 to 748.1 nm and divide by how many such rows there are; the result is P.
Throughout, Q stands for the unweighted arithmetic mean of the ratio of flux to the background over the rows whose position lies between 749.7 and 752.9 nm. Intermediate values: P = 1.02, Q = 0.99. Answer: 0.991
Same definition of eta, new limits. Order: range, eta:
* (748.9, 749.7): 0.155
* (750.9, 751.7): 0.068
